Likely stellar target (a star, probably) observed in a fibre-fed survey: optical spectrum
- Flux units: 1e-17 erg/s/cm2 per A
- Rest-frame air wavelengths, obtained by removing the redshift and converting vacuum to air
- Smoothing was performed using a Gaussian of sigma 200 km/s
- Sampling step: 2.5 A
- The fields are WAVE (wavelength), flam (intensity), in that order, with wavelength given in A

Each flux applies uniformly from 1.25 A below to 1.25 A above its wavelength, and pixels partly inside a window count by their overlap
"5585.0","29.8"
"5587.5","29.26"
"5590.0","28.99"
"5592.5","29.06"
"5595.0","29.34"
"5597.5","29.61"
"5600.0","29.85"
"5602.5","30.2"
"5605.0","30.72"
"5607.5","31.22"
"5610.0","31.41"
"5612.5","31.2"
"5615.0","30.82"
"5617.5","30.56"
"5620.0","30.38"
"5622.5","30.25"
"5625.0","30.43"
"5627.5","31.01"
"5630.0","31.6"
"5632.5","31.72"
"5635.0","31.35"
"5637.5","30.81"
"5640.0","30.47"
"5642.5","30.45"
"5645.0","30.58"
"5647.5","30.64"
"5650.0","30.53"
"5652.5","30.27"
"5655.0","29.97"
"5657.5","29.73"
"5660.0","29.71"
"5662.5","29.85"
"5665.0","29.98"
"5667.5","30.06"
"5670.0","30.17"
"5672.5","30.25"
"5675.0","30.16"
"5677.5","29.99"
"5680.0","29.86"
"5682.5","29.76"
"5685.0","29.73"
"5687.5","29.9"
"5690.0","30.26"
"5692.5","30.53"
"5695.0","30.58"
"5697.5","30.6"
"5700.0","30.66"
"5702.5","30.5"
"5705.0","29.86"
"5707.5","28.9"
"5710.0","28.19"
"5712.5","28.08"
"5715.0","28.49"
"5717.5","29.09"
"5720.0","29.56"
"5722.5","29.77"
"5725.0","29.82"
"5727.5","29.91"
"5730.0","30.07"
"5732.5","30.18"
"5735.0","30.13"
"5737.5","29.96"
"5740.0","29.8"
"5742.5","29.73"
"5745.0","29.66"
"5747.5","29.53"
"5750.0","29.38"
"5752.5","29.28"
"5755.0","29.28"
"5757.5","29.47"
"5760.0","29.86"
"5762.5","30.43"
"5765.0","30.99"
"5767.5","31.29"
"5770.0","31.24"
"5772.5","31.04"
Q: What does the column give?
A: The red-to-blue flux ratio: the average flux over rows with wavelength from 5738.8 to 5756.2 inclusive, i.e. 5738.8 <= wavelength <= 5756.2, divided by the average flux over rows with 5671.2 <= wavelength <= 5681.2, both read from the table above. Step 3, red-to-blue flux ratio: 0.982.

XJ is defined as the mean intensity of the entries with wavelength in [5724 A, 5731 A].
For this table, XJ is 29.9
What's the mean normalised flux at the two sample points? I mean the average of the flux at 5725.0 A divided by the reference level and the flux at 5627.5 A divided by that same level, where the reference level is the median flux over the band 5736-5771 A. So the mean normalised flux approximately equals 1.02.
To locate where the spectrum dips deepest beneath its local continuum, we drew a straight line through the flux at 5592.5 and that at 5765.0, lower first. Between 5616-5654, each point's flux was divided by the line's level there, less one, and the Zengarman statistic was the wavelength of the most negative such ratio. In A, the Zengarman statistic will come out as 5652.5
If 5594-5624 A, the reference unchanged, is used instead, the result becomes 5595.0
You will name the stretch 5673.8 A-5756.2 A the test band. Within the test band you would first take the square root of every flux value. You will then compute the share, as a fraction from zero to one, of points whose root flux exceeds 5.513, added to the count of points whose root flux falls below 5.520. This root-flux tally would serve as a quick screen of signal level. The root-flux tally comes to 28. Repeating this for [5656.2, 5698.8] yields 14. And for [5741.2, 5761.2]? 8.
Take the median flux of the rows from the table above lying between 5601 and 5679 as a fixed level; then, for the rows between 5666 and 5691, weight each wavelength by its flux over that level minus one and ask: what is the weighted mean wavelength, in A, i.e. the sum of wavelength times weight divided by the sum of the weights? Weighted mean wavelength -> 5679.9 A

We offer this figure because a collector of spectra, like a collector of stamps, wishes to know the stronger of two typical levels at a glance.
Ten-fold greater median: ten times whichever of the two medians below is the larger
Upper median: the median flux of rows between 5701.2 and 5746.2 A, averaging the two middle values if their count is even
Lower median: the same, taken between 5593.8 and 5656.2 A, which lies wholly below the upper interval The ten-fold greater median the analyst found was 306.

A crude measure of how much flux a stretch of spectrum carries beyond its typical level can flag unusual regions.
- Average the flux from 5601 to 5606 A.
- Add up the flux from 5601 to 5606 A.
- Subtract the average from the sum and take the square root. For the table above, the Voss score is 5.52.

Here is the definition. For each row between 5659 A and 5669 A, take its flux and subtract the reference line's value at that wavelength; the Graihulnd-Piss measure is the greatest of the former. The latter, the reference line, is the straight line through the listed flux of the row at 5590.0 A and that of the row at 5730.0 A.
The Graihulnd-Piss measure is 0.47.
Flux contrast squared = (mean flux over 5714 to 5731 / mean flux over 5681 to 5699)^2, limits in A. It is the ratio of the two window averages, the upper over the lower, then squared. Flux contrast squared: 0.96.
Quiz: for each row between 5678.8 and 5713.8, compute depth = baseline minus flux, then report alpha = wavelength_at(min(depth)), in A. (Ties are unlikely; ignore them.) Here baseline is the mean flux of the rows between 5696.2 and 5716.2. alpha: 5700.0 A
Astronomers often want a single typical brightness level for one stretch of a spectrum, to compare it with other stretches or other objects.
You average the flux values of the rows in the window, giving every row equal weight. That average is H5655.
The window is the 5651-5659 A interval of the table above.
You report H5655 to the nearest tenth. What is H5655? 30.0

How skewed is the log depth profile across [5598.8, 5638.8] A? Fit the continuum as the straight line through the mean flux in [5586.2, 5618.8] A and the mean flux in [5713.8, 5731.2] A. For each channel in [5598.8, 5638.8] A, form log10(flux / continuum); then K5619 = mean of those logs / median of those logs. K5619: 0.98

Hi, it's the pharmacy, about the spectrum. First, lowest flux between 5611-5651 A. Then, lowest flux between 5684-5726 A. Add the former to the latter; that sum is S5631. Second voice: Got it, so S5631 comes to 58.3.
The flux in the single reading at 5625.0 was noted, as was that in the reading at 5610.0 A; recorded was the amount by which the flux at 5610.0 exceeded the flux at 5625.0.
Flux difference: 1.0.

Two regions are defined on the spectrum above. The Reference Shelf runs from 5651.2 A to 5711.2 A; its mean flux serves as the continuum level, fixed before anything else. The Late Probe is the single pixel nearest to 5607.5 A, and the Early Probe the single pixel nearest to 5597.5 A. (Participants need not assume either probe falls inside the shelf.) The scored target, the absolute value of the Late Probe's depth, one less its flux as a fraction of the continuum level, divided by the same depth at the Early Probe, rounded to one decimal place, 3.4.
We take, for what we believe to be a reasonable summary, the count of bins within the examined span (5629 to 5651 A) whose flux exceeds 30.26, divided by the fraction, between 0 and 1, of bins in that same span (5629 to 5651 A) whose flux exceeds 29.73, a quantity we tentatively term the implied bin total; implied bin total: 9.0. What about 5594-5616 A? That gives 6.4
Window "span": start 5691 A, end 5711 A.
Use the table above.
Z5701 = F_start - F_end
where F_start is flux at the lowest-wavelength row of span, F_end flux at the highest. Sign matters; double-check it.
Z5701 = 2.3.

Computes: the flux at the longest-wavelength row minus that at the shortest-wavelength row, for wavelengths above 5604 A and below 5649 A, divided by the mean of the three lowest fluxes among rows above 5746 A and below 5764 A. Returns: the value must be 0.00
